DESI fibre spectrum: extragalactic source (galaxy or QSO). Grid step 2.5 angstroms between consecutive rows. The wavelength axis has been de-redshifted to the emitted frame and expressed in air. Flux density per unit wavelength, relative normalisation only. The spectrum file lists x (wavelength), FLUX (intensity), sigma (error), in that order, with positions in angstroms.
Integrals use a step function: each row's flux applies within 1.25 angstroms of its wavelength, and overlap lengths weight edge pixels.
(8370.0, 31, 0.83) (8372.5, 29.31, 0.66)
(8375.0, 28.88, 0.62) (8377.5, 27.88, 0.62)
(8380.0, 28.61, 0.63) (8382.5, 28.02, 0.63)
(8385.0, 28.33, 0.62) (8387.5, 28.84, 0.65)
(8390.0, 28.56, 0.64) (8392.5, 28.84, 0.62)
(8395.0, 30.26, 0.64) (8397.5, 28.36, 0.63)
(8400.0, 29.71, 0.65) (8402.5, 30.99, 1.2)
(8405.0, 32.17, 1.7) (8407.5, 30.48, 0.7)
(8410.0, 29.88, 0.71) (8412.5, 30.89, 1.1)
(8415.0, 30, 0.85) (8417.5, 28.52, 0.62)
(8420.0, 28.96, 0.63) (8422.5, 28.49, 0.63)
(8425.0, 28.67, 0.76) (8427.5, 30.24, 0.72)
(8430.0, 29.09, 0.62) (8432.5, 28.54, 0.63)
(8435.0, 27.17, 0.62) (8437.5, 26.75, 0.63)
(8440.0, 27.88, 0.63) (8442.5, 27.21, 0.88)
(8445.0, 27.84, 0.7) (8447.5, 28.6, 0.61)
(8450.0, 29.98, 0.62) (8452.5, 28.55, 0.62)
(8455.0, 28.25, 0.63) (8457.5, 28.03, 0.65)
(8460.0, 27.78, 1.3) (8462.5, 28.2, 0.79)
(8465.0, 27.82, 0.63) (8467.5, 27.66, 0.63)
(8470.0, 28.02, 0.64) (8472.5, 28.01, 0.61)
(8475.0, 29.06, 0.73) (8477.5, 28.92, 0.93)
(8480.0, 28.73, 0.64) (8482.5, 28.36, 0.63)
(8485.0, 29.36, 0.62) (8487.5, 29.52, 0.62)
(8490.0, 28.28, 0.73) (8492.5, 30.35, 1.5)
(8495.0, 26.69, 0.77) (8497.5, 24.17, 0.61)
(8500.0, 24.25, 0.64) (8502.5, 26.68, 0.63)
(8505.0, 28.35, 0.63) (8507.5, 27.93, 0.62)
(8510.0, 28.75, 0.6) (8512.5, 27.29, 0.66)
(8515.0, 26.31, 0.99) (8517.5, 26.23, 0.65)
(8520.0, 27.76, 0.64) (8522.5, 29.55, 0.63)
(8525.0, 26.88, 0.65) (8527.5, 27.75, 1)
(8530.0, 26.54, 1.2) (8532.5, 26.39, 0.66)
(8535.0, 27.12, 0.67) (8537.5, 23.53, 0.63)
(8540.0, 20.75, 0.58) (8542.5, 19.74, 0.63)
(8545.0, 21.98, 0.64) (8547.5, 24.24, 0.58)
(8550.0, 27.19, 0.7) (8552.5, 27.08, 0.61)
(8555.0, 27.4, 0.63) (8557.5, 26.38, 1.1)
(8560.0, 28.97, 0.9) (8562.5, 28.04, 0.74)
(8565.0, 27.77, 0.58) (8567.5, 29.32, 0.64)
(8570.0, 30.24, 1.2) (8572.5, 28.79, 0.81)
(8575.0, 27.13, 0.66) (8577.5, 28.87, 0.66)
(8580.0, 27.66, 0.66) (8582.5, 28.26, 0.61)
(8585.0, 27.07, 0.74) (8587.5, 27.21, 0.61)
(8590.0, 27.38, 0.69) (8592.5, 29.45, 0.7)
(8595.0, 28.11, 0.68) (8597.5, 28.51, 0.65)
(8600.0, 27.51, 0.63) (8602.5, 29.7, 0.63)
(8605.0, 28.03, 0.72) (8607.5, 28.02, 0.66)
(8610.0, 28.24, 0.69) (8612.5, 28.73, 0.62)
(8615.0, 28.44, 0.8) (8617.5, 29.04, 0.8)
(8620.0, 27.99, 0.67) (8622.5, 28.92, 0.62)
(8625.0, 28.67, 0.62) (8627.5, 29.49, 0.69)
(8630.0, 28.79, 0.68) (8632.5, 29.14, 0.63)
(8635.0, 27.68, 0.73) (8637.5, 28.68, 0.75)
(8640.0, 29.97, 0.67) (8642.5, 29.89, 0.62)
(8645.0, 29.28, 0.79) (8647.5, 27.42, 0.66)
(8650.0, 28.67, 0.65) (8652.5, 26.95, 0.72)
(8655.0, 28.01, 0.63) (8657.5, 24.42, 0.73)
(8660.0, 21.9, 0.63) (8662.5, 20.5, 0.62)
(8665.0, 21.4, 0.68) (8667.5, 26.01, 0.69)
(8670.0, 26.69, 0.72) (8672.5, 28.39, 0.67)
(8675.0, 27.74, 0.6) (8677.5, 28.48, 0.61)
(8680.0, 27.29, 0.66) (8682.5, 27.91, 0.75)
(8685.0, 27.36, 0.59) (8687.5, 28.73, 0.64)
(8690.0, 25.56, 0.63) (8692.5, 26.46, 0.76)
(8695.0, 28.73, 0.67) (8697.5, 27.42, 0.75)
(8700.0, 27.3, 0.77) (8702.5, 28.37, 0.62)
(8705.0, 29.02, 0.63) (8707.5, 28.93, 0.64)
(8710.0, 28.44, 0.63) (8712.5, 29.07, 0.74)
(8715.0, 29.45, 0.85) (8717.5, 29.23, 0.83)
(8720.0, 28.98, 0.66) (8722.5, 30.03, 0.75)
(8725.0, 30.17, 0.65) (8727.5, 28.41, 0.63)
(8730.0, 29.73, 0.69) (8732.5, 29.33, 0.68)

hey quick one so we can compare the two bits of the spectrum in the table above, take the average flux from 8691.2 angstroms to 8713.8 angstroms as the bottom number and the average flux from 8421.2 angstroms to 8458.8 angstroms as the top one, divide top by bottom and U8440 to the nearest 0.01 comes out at 1.01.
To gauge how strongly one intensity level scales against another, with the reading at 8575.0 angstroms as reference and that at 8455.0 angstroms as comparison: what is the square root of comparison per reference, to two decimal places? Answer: 1.02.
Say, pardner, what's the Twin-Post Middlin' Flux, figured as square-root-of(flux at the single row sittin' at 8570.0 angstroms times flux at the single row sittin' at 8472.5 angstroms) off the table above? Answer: 29.1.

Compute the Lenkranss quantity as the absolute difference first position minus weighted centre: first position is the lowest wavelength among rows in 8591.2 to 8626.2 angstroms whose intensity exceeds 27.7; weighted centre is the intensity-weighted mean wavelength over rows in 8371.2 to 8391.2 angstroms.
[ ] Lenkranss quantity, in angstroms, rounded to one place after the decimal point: 211.3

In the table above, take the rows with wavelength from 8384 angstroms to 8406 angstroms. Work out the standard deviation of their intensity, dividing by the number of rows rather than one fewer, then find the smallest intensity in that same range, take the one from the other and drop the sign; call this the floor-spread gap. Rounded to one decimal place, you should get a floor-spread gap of 27.1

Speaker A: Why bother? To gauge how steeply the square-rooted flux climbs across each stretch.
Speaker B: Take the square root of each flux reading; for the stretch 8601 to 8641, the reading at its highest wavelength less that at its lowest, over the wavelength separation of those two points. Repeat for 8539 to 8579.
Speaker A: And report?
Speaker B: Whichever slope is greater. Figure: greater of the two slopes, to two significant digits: 0.022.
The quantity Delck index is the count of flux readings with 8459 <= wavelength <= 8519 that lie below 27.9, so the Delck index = 10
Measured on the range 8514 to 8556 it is 16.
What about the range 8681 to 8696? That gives 3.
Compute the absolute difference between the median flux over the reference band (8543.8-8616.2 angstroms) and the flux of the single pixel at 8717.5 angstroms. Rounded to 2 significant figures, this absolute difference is 1.2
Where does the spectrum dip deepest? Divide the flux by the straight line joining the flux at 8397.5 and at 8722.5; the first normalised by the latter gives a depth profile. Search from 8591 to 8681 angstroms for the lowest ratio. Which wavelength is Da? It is 8662.5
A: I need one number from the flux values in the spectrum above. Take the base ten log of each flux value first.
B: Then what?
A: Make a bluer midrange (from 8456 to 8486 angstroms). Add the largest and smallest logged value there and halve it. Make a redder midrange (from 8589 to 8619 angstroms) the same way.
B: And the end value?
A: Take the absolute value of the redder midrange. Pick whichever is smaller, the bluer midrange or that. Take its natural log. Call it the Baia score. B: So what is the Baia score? 0.375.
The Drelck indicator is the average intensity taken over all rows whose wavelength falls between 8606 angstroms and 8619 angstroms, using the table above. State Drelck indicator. 28.5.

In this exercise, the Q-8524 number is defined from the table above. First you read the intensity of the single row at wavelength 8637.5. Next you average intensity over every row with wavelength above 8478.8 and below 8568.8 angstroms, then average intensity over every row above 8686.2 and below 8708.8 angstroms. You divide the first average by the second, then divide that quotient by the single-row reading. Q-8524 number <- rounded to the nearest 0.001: 0.034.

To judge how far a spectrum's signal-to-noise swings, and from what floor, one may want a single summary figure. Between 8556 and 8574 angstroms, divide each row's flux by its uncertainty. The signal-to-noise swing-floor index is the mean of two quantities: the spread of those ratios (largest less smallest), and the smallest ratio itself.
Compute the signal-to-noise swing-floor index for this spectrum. 23.9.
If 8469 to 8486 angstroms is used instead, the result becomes 23.7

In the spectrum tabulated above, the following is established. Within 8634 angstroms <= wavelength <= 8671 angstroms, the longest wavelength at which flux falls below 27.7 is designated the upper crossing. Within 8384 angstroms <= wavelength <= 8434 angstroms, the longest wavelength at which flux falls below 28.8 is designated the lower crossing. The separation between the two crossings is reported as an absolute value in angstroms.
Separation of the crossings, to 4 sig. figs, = 237.5 angstroms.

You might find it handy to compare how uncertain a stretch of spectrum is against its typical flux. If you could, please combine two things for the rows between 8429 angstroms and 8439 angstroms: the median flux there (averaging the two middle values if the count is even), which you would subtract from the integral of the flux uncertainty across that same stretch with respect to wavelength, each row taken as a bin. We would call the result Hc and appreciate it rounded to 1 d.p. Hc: -21.6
